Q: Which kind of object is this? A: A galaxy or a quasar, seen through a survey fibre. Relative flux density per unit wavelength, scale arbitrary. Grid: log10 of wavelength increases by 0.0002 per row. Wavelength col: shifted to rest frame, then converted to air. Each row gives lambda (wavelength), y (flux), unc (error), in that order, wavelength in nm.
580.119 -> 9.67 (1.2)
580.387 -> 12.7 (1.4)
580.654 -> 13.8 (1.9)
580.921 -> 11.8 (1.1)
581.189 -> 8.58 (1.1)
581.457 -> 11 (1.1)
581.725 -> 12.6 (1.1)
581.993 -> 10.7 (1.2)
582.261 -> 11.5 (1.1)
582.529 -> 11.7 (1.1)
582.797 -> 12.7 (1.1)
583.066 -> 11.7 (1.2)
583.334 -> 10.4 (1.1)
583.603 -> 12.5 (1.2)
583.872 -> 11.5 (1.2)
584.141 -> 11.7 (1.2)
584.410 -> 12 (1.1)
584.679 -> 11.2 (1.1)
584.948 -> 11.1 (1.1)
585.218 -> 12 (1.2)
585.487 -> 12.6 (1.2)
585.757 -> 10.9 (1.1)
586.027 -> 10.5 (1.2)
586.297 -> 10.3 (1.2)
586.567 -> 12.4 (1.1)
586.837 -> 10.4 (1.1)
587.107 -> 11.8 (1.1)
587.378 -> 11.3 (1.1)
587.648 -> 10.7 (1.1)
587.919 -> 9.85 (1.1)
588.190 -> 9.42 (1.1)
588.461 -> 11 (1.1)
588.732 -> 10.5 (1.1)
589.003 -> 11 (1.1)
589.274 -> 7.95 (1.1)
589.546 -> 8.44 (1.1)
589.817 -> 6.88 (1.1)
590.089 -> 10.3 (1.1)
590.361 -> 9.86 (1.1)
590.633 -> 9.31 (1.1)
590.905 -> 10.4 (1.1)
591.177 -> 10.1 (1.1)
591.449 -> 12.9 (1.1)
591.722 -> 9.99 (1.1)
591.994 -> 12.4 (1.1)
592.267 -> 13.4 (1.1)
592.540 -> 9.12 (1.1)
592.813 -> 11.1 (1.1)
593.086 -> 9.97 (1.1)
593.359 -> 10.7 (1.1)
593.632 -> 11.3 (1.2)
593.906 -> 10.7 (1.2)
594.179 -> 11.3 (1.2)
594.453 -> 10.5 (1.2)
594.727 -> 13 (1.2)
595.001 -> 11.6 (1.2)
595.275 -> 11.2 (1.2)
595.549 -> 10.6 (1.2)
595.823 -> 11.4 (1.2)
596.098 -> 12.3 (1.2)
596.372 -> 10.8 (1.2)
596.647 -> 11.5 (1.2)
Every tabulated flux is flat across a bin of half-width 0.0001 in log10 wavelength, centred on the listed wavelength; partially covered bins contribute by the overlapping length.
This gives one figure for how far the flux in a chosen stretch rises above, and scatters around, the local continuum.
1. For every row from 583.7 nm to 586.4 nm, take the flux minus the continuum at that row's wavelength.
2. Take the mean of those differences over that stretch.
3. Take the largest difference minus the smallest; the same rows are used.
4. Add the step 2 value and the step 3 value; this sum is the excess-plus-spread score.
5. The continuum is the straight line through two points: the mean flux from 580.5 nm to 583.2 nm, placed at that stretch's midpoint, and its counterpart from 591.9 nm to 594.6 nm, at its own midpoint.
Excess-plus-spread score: 2.2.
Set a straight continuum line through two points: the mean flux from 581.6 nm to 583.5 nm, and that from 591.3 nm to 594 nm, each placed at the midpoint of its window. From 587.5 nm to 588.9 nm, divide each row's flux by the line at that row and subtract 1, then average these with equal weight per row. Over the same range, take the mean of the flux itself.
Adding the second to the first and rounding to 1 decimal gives 10.2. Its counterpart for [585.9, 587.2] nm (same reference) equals 11.0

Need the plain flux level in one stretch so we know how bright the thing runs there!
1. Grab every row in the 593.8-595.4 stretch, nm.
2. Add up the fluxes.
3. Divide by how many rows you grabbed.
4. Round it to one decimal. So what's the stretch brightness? 11.4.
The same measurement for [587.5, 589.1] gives 10.4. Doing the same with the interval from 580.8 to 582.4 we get 11.0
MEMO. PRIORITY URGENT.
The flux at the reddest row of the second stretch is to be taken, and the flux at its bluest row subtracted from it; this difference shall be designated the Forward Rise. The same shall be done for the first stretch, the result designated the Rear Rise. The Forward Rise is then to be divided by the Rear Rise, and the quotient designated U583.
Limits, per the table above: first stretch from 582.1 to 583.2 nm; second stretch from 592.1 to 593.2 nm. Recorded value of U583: -17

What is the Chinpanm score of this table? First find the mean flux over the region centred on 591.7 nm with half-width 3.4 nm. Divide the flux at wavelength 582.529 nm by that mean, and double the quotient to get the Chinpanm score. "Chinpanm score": 2.22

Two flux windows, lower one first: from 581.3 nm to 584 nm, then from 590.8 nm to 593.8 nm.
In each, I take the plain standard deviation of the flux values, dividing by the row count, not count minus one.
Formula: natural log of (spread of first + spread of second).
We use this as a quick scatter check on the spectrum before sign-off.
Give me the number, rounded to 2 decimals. 0.71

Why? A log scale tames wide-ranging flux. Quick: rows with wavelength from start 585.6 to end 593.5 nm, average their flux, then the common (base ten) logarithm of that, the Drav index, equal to 1.019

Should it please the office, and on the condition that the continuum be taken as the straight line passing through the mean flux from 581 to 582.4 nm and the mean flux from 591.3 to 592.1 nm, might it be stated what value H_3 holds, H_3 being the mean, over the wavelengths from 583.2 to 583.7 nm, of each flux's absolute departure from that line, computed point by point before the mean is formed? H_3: 1.0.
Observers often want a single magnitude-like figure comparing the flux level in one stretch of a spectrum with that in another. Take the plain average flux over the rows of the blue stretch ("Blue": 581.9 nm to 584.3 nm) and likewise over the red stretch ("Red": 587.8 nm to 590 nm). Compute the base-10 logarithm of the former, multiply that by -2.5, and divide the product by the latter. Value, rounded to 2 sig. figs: -0.28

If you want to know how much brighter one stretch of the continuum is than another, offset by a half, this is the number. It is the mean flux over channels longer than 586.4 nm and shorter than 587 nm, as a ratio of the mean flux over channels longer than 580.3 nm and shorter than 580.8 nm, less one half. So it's 0.36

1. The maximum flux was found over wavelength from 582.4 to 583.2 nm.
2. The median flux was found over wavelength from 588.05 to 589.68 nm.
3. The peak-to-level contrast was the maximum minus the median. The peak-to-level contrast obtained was 2.7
